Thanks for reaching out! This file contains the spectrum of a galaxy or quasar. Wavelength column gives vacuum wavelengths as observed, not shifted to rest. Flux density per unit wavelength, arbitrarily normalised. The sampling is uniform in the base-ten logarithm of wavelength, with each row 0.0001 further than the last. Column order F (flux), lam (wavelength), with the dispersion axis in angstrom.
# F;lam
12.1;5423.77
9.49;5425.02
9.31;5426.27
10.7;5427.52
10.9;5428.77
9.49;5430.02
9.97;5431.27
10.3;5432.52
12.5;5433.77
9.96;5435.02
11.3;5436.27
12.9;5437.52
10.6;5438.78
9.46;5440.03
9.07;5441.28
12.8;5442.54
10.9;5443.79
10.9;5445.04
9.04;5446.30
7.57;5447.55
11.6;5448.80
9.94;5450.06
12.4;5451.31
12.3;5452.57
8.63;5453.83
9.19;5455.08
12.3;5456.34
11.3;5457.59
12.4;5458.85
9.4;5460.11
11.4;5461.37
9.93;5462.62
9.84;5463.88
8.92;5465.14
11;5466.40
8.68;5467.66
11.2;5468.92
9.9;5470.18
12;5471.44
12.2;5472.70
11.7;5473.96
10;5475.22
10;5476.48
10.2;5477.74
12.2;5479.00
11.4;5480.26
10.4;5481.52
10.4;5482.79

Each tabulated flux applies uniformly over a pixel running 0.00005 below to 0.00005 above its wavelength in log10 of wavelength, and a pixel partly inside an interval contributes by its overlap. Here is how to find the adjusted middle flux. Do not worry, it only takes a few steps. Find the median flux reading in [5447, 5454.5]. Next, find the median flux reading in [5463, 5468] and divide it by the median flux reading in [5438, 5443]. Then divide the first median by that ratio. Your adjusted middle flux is 11.5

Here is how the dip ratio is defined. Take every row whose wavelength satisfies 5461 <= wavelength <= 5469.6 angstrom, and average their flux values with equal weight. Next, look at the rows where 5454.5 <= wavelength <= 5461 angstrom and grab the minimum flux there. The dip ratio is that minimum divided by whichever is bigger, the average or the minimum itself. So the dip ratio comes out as 0.91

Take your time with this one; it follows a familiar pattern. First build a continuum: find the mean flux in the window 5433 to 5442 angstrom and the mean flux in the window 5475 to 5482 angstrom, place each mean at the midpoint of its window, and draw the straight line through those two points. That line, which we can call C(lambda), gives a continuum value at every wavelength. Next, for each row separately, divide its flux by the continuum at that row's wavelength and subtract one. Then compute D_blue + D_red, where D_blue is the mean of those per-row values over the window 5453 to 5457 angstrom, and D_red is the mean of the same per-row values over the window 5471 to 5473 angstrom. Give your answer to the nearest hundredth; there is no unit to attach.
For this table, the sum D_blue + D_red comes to 0.06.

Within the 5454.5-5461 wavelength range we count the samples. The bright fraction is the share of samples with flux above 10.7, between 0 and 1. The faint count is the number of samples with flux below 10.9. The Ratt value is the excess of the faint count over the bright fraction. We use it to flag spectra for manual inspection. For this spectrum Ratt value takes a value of 1.4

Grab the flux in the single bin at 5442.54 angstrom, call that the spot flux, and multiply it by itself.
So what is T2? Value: 164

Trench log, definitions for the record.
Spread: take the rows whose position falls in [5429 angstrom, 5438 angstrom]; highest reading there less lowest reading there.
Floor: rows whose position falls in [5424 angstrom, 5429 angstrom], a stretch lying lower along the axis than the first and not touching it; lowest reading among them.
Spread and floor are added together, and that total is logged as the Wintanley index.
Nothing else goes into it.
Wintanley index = 12.7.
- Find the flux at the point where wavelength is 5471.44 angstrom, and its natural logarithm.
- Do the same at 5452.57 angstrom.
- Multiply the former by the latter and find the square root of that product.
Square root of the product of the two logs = 2.50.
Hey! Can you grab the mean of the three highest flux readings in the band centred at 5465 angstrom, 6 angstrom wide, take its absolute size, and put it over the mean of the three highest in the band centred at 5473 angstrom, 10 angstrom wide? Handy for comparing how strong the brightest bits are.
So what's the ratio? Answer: 0.86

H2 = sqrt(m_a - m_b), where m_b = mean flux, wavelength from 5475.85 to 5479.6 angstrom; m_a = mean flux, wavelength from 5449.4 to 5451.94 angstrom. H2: 0.61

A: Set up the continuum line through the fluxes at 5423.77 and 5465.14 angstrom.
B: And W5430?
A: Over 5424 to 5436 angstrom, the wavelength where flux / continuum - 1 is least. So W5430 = 5426.27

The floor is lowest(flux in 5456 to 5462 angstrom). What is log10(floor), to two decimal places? 0.97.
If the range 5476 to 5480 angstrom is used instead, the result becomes 1.00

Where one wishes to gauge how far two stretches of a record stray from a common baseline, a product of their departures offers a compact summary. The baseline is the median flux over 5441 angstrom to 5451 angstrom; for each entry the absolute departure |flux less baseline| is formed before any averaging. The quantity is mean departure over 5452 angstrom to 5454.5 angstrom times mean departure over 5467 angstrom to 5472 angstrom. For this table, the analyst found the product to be 2.1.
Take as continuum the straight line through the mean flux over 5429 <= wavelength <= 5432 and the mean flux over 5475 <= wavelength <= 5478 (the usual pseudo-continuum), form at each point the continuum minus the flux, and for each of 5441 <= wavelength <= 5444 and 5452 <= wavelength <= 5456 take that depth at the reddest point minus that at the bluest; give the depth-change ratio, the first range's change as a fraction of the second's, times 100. -58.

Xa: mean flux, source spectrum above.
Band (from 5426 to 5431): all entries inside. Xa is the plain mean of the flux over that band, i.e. 10.1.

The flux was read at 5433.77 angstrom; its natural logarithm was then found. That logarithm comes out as 2.53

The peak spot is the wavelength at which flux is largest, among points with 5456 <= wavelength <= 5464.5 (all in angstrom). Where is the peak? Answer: 5458.85 angstrom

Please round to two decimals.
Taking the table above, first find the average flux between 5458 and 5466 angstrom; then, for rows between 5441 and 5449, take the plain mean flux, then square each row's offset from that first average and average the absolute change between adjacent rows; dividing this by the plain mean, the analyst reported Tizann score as 0.38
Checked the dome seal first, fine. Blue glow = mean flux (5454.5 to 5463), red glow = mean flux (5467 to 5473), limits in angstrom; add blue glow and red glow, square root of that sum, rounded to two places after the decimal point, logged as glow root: 4.65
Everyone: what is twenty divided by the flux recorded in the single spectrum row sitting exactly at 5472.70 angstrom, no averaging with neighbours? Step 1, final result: 1.6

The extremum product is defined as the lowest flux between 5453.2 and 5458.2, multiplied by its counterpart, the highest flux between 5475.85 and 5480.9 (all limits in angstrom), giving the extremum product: 105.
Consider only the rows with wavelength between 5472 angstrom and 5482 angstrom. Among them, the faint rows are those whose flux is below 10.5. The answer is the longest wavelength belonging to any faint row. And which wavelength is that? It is 5481.52 angstrom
